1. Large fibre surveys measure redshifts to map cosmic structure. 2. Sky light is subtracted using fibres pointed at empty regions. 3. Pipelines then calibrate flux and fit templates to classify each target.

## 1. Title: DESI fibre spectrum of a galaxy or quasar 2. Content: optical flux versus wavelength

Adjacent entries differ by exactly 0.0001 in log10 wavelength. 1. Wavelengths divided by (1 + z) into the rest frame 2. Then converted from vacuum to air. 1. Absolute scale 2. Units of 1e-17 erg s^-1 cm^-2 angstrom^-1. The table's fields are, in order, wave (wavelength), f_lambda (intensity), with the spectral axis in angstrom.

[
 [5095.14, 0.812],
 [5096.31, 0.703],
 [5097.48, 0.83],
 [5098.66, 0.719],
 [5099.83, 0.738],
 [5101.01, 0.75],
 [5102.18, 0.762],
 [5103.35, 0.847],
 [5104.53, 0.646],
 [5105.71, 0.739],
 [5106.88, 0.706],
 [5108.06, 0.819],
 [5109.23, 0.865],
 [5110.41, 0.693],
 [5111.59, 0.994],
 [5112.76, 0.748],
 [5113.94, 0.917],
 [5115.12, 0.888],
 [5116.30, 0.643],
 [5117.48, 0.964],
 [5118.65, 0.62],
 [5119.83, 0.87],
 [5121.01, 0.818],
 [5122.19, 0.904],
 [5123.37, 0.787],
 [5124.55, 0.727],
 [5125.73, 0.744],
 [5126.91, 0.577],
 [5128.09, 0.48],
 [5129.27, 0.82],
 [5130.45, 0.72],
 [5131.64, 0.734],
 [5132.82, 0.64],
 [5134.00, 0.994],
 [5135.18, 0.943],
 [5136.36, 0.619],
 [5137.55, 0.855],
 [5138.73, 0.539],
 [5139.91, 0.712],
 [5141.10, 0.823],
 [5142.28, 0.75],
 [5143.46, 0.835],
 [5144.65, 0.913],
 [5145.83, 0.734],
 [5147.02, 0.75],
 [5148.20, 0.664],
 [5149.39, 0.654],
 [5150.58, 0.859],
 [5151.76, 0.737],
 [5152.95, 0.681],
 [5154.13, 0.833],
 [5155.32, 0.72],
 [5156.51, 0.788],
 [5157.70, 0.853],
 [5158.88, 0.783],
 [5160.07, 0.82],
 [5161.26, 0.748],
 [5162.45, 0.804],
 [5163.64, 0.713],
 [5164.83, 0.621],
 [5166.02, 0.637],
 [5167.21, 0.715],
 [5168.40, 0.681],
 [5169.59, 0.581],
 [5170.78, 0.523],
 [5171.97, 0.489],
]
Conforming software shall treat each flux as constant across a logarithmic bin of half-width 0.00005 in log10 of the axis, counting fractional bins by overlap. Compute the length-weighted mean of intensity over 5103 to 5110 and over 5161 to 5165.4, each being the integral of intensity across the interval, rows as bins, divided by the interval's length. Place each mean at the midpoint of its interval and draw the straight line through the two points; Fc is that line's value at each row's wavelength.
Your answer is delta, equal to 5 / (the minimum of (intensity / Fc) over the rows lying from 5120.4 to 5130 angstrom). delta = 7.79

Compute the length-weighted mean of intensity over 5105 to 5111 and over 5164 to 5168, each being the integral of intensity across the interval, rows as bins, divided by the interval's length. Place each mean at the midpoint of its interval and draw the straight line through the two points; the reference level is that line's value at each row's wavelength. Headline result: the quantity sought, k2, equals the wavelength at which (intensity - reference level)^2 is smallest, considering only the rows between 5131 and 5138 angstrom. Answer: 5131.64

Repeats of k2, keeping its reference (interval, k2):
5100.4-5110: 5102.18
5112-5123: 5112.76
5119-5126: 5124.55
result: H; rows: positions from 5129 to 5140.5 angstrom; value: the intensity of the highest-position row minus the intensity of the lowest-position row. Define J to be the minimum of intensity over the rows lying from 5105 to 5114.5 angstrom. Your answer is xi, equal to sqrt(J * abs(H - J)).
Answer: 0.75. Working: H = -0.11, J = 0.693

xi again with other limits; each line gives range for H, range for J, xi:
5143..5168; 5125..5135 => 0.54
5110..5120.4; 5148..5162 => 0.56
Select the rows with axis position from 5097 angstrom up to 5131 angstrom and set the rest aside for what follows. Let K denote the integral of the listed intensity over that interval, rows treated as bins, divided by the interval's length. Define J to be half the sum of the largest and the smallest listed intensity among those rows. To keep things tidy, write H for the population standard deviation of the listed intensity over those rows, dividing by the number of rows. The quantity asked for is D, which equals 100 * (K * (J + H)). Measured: 65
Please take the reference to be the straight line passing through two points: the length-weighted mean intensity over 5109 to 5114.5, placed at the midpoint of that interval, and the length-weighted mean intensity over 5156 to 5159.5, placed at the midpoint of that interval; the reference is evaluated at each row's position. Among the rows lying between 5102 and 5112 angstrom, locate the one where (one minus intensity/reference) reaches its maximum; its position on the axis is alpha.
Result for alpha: 5104.53 angstrom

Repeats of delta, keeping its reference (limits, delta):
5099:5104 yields 5.22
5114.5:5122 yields 6.09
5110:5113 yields 5.50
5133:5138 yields 5.99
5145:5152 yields 5.59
